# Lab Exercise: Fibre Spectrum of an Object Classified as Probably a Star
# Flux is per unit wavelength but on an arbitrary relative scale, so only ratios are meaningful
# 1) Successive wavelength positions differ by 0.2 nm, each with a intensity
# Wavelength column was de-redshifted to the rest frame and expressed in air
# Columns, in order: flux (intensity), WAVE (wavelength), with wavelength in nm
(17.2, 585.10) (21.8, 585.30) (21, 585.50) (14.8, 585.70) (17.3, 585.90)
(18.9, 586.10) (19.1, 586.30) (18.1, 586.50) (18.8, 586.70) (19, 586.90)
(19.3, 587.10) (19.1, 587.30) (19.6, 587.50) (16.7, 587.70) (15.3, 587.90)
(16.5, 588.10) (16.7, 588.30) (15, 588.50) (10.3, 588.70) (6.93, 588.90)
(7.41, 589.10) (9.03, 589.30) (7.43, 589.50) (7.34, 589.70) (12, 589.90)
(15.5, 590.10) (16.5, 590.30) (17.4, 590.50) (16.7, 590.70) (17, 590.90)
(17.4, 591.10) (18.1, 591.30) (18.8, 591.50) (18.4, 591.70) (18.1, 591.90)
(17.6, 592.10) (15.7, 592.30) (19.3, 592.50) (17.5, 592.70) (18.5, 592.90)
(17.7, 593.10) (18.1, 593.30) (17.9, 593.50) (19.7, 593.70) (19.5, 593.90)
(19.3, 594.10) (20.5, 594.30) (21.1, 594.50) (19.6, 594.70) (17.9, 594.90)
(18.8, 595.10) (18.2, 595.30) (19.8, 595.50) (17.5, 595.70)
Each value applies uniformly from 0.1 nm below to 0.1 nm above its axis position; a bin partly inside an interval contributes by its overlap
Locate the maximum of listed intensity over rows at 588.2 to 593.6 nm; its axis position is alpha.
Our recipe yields 592.50 nm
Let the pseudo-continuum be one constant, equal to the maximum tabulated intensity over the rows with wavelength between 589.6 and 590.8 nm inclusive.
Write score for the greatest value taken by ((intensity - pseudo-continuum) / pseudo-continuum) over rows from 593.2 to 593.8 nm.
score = 0.13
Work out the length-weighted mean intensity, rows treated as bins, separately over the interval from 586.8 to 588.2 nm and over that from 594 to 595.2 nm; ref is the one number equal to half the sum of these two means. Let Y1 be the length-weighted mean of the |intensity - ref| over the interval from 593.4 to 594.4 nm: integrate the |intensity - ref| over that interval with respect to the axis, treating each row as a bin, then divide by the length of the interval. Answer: 1.0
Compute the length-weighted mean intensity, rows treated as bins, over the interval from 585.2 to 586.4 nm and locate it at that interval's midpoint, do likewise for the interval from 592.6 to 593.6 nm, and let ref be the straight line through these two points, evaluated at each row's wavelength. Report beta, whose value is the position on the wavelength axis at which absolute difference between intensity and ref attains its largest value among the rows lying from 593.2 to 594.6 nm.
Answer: 594.50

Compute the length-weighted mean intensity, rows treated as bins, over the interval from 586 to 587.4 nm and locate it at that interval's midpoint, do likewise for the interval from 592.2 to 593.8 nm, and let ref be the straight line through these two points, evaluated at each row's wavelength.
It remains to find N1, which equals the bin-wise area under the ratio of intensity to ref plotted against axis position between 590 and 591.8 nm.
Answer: 1.70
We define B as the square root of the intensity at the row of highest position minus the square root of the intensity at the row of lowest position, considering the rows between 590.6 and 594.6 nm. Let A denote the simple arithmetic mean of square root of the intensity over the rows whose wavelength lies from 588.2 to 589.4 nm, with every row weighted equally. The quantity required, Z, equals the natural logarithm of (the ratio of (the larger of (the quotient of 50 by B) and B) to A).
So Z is 3.4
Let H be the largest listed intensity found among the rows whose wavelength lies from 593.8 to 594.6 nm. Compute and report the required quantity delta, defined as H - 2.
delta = 19.1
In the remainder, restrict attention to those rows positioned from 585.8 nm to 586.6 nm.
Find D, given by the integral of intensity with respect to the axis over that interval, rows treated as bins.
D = 14.7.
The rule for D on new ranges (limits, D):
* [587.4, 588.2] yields 13.6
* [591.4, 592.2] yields 14.6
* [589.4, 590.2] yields 8.5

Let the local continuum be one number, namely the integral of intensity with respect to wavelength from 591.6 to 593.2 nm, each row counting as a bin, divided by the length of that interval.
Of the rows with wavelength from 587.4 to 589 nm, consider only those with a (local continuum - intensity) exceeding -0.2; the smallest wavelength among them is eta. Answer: 587.70 nm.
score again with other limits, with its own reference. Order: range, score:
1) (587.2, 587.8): 0.13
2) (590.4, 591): 0.00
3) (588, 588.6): -0.04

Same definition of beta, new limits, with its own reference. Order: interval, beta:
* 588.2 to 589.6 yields 588.90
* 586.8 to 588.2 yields 587.90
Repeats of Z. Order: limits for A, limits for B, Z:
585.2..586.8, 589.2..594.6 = 2.0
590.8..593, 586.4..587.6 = 4.2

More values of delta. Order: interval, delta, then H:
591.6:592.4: 16.4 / 18.4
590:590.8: 15.4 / 17.4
